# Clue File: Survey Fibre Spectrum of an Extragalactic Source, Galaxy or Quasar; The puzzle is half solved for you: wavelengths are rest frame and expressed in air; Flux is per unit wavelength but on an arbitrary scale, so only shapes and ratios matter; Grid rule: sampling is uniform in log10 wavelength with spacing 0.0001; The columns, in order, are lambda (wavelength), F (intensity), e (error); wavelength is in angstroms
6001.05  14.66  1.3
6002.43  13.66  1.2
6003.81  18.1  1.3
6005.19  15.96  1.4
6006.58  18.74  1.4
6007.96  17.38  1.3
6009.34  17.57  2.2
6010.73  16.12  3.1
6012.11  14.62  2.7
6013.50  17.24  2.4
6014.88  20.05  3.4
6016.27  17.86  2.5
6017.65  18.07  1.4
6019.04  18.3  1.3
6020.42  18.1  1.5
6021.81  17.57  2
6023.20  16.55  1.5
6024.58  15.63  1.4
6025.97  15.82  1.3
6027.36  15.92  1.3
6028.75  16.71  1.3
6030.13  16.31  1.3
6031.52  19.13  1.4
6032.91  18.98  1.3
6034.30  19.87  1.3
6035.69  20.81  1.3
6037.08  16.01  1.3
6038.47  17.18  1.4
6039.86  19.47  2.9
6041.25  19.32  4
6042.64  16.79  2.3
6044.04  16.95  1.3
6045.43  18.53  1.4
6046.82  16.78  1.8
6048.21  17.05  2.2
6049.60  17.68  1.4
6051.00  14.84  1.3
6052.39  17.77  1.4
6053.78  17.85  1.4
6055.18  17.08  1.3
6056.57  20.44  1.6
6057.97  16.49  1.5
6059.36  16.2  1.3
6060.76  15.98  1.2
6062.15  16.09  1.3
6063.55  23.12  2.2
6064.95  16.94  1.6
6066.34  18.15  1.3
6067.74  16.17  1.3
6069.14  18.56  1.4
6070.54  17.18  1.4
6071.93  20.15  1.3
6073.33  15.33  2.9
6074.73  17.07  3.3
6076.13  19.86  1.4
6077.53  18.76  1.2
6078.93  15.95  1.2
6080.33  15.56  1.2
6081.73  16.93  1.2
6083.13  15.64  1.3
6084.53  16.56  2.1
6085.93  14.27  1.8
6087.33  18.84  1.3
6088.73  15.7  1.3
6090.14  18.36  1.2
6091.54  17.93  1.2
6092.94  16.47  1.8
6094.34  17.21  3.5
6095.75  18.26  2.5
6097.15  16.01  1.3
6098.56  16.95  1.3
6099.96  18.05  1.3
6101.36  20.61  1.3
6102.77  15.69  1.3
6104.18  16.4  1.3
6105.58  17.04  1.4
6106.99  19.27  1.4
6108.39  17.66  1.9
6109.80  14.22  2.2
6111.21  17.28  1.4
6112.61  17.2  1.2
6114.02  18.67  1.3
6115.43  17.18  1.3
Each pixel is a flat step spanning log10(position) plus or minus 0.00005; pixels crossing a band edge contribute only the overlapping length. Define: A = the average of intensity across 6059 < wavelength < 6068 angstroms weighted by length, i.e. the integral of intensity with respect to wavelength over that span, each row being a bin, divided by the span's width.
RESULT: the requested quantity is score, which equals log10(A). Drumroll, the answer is 1.25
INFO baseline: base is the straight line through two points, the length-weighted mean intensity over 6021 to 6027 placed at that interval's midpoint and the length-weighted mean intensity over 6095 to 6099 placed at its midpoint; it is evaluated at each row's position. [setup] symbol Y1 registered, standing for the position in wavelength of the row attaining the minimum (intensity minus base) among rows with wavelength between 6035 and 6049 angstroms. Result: 6037.08 angstroms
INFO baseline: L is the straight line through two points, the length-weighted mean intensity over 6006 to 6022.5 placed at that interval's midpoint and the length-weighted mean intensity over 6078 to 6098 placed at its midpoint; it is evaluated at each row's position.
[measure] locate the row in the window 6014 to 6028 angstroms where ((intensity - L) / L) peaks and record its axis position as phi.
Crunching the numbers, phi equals 6014.88 angstroms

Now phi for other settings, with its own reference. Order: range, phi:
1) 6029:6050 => 6035.69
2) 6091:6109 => 6101.36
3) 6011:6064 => 6063.55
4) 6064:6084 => 6071.93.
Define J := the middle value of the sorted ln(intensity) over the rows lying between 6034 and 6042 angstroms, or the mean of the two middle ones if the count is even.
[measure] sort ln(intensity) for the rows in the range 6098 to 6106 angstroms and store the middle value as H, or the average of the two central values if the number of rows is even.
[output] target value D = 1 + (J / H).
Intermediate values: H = 2.83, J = 2.97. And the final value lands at 2.05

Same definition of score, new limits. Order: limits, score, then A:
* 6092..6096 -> 1.24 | 17.2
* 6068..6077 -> 1.25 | 17.9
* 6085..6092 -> 1.23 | 17.0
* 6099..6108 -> 1.25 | 17.8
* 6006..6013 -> 1.23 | 16.9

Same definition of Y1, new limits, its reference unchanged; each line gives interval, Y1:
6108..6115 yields 6109.80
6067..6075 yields 6073.33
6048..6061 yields 6051.00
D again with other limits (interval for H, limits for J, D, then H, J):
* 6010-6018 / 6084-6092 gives 1.99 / 2.86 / 2.85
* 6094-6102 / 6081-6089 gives 1.97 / 2.87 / 2.78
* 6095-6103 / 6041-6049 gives 1.99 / 2.86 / 2.83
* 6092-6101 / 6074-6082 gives 2.00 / 2.84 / 2.83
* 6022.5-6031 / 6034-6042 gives 2.07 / 2.78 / 2.97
